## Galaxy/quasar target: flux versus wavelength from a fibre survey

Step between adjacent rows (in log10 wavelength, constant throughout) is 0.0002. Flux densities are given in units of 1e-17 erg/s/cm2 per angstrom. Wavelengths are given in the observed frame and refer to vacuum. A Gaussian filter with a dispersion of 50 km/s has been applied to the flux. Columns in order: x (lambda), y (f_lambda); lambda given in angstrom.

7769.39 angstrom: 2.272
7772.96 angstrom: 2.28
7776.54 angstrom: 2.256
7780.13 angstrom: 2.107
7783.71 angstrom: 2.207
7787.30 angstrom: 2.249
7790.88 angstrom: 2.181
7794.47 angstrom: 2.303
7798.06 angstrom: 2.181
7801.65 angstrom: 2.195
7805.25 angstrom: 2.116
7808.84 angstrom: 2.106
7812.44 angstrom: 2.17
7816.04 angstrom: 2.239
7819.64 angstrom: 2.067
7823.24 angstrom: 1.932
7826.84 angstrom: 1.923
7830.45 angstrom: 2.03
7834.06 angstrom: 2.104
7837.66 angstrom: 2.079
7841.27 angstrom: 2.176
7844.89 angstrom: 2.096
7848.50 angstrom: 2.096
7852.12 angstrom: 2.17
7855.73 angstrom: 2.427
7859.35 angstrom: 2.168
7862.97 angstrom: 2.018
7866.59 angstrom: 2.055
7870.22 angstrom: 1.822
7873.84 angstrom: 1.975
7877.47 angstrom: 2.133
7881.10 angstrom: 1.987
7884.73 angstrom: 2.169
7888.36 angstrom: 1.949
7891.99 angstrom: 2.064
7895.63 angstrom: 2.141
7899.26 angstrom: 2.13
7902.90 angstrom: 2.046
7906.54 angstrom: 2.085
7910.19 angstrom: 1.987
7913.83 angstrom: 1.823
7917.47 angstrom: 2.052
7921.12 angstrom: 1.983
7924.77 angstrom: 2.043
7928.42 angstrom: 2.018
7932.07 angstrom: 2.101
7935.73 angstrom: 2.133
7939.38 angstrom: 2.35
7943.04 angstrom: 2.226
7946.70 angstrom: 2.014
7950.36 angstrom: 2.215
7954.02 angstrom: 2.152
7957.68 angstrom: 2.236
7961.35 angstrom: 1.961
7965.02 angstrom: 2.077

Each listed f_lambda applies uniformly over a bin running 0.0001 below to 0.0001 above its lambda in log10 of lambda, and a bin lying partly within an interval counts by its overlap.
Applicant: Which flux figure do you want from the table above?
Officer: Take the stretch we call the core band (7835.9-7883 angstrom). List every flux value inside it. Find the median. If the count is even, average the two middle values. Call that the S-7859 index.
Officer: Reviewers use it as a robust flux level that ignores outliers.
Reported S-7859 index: 2.10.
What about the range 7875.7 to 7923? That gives 2.05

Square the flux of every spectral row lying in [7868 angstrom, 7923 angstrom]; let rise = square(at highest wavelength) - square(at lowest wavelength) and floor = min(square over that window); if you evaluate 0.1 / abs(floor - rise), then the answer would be 0.0369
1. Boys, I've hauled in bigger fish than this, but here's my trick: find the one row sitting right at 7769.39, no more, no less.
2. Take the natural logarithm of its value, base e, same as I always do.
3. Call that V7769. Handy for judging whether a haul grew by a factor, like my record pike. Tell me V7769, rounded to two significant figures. 0.82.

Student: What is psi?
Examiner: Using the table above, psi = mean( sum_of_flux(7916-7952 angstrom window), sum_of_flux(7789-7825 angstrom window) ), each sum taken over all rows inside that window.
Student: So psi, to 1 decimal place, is 21.3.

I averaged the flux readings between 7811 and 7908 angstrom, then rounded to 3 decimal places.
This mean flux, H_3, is 2.083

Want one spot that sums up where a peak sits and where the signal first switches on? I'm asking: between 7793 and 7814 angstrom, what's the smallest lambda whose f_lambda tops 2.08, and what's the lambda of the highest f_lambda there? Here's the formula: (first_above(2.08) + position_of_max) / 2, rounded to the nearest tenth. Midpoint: 7794.5 angstrom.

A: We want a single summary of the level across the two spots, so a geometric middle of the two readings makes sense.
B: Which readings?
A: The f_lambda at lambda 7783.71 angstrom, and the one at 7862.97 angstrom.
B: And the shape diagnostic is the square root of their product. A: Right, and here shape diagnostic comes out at 2.11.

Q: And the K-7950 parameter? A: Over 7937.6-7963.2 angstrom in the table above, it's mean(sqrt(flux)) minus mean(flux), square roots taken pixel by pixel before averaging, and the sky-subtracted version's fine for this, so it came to -0.69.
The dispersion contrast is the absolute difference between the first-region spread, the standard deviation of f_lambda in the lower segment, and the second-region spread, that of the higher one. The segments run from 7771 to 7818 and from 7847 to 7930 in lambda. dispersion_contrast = 0.060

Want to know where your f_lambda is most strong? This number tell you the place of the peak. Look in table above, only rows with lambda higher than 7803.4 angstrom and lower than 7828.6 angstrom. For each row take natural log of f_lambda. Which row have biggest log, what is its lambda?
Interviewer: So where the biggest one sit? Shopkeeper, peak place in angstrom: 7816.04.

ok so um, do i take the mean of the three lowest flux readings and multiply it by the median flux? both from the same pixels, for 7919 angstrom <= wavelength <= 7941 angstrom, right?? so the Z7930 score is 4.2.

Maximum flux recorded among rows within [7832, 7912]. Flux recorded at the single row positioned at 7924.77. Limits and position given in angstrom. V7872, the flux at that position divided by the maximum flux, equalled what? 0.84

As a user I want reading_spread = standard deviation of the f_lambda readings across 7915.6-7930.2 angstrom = 0.03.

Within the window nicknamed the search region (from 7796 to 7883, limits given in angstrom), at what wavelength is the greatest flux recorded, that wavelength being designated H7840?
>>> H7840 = 7855.73 angstrom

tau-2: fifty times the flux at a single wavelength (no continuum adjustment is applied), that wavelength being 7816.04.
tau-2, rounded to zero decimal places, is 112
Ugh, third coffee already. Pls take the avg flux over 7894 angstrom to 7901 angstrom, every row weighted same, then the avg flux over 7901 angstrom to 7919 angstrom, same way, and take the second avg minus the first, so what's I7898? -0.14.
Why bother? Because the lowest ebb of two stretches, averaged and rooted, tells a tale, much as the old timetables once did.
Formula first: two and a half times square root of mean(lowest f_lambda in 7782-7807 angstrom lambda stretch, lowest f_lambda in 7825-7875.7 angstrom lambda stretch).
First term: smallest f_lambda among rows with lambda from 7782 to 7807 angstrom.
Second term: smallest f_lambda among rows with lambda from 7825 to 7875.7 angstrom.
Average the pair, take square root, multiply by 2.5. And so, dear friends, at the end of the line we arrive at 3.51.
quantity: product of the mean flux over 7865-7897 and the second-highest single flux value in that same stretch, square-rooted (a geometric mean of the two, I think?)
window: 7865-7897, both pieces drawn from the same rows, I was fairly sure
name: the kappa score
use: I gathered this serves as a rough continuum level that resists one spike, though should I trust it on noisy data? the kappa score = 2.09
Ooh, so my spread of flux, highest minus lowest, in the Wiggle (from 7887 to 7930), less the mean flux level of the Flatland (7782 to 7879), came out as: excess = -1.80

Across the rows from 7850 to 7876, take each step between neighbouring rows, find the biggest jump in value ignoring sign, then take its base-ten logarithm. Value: -0.59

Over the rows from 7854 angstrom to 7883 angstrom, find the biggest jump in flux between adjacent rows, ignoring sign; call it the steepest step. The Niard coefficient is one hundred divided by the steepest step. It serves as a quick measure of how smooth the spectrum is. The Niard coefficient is 386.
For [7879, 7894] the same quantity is 455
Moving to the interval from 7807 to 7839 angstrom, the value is 581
